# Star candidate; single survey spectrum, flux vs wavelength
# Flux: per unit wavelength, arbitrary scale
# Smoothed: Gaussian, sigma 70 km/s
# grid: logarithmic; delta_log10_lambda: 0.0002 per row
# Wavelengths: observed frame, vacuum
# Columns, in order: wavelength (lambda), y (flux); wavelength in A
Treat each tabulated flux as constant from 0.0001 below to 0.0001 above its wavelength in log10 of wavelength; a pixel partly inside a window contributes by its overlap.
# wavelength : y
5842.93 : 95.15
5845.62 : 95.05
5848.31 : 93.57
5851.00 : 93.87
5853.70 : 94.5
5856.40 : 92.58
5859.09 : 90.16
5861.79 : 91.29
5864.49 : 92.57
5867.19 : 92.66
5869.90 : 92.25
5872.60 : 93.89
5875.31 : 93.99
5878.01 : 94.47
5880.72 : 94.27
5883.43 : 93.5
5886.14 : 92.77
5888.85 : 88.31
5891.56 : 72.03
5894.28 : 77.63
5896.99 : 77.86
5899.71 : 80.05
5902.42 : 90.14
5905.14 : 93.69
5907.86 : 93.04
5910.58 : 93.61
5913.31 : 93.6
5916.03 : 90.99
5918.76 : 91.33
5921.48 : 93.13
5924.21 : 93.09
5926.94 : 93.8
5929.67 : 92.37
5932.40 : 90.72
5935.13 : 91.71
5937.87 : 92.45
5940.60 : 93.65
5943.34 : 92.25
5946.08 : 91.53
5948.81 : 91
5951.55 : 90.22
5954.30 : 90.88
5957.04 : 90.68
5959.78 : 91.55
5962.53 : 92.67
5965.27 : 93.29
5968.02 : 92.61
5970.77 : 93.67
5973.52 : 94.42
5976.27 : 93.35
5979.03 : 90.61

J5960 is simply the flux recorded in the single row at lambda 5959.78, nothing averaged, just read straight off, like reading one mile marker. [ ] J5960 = 91.55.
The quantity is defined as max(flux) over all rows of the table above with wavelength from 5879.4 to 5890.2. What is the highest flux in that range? 94.27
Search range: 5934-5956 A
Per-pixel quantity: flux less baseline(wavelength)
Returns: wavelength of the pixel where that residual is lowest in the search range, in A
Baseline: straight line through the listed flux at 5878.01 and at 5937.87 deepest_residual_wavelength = 5951.55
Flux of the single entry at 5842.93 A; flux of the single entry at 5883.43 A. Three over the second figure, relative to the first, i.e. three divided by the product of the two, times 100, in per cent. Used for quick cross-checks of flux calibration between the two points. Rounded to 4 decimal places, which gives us 0.0337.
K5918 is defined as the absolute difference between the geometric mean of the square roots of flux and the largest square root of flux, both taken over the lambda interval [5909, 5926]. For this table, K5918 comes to 0.051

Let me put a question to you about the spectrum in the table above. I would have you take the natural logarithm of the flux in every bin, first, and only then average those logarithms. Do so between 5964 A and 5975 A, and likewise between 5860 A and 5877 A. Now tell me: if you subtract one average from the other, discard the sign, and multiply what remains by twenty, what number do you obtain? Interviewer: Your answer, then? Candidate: 0.16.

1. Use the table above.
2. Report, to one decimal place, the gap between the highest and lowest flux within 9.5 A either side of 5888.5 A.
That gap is 22.2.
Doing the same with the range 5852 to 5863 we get 4.3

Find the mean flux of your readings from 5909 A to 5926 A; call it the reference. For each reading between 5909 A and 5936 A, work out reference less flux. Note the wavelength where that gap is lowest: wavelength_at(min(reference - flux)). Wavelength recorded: 5926.94 A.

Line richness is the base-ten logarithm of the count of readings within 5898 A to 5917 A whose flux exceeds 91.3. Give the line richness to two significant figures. 0.60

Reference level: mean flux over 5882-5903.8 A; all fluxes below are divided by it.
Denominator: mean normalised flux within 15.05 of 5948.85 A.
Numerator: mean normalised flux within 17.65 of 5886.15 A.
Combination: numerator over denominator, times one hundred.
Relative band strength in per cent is 96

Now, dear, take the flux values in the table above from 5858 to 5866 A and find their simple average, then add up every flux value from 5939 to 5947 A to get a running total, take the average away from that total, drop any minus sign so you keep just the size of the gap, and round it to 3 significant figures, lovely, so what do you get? 186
